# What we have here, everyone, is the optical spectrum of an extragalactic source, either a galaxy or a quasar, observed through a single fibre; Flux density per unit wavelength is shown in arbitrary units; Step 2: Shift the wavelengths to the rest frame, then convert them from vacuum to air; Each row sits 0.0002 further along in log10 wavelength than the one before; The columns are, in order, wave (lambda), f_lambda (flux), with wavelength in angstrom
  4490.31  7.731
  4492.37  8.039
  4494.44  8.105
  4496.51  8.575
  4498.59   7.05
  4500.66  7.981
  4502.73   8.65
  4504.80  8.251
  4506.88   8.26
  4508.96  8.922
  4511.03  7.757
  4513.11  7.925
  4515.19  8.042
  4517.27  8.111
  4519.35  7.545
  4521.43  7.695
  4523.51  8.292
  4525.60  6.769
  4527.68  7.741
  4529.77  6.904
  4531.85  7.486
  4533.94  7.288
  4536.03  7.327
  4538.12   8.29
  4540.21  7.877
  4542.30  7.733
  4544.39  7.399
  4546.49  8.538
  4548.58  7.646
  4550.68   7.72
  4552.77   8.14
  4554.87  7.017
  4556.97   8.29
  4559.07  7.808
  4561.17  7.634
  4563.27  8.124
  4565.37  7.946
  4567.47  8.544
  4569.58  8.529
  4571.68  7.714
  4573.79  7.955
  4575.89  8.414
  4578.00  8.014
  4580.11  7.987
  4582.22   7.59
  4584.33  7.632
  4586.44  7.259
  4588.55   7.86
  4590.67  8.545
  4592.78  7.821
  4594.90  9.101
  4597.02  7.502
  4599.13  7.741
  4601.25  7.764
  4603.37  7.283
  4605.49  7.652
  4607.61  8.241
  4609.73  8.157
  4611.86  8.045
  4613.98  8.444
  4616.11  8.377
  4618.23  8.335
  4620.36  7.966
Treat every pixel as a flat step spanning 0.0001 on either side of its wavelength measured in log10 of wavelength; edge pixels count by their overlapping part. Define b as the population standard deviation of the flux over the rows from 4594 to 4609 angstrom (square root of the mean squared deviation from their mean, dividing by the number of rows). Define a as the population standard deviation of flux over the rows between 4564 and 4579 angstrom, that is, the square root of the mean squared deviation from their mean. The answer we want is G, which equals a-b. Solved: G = -0.25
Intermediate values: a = 0.306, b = 0.56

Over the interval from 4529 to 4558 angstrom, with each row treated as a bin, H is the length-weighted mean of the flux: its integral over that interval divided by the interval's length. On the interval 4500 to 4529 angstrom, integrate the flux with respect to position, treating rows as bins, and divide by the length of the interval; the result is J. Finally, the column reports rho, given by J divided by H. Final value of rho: 1.04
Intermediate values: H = 7.7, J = 7.99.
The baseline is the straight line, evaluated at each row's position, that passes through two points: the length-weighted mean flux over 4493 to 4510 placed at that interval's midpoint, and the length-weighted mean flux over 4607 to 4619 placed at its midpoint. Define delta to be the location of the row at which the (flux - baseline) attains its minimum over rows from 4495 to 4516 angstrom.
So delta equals 4498.59 angstrom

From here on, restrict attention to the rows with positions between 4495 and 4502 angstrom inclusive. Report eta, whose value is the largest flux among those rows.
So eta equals 8.575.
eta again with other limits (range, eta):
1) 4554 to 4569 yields 8.544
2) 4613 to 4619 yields 8.444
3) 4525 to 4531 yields 7.741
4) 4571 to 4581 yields 8.414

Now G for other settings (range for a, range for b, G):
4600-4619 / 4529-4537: 0.15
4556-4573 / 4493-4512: -0.19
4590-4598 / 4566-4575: 0.26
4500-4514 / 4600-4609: 0.04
